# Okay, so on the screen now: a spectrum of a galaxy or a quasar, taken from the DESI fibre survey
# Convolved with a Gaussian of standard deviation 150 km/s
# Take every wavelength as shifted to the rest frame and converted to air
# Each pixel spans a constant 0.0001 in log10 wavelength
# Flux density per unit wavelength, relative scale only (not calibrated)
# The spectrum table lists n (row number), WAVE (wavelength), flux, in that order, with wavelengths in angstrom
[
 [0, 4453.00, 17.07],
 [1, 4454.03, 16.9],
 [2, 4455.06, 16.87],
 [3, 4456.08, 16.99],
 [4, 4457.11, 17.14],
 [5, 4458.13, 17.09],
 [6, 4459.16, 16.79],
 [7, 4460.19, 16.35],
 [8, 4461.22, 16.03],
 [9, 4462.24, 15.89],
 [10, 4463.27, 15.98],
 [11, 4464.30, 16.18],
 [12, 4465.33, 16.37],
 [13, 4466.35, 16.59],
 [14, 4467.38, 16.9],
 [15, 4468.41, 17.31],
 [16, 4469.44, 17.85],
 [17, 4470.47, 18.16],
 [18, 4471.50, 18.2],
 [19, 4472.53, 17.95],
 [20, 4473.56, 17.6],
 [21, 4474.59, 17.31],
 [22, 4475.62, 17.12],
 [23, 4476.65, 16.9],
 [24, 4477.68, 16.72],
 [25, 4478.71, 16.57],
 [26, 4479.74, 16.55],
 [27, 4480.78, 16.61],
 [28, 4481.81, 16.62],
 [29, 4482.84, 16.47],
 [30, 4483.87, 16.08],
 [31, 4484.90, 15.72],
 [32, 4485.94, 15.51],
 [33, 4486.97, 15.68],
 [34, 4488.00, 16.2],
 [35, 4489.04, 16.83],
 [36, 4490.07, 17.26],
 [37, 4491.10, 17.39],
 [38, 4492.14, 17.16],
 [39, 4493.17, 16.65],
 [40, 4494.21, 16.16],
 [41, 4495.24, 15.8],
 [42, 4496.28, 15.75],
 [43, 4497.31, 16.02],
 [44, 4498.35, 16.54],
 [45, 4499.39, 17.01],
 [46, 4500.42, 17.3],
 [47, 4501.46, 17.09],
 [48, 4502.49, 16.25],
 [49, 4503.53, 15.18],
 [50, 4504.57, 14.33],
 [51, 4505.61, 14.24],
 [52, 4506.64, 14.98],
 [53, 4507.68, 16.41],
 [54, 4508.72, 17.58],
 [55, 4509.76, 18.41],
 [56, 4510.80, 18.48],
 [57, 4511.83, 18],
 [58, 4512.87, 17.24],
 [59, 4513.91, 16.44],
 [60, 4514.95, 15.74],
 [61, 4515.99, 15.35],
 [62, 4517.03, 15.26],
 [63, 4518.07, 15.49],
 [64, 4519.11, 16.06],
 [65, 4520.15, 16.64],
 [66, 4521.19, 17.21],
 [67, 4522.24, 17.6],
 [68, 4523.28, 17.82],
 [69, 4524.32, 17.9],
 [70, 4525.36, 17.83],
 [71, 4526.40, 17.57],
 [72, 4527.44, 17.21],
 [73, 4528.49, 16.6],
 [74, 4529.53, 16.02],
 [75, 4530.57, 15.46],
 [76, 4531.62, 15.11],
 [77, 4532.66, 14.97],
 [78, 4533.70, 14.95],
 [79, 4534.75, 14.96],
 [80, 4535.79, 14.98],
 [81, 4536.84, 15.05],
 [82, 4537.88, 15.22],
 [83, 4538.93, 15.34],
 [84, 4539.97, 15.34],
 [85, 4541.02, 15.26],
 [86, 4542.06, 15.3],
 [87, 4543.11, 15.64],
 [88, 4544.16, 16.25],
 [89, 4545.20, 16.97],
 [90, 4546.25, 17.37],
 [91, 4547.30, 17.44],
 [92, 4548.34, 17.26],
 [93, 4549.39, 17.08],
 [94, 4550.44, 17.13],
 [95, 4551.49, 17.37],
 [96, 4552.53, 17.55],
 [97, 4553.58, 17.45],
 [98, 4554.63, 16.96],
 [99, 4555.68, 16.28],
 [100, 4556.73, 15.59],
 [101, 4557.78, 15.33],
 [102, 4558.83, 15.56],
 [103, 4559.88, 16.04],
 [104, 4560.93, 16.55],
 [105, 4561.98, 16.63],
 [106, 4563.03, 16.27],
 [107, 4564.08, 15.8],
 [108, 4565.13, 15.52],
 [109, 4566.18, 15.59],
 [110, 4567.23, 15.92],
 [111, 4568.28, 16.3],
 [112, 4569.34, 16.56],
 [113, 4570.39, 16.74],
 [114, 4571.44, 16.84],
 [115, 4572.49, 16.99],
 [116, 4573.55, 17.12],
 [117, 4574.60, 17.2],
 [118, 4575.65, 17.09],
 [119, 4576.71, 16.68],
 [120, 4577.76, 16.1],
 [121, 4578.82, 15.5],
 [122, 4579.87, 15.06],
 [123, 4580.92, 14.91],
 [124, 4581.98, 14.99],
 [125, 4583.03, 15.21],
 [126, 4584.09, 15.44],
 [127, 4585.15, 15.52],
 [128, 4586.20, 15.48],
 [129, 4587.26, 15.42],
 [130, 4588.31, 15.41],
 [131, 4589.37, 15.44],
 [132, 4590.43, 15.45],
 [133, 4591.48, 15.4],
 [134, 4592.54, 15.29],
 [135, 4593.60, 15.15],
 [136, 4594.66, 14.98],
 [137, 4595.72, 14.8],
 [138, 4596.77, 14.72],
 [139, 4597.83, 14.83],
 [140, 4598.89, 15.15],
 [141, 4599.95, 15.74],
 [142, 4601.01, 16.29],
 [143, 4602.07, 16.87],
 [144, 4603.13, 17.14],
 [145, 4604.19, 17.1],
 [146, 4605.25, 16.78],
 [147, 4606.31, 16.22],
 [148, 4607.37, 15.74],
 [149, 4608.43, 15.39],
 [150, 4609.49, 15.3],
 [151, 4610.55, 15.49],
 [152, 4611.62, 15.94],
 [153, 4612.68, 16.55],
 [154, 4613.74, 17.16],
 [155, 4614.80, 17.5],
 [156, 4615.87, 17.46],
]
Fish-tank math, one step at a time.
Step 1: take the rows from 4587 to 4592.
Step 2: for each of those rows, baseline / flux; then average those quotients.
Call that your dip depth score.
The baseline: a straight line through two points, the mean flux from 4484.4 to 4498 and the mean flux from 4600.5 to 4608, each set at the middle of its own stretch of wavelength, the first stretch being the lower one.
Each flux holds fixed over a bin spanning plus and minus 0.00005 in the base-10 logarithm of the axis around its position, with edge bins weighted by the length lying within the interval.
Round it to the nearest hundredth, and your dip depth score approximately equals 1.07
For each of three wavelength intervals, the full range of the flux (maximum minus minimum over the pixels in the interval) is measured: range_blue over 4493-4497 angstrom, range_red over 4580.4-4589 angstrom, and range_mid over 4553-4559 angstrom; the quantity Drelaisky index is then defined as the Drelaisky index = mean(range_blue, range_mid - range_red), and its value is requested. 1.2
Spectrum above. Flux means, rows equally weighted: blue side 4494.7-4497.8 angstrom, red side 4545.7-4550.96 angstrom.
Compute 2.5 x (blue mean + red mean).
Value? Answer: 83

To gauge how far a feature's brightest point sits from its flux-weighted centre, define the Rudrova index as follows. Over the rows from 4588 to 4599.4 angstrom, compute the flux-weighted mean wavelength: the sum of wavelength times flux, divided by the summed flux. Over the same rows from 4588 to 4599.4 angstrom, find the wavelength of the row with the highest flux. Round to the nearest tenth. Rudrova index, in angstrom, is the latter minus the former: -3.1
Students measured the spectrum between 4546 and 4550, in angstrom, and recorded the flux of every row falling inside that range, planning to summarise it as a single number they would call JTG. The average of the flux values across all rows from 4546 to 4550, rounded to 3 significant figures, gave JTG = 17.3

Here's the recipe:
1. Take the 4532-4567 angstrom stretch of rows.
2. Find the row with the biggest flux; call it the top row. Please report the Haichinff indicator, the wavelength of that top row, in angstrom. 4552.53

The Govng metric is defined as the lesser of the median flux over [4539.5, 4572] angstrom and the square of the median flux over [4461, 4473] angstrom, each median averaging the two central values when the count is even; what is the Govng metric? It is 16.3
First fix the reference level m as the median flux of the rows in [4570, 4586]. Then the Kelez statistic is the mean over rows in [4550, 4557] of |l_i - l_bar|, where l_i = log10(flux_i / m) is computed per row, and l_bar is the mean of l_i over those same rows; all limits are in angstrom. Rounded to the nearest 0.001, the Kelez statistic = 0.015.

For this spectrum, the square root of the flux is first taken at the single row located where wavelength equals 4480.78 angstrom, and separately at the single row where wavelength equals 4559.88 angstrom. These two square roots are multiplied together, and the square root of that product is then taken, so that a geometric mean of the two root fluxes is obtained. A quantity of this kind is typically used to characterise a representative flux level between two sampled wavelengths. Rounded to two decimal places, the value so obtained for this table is 4.04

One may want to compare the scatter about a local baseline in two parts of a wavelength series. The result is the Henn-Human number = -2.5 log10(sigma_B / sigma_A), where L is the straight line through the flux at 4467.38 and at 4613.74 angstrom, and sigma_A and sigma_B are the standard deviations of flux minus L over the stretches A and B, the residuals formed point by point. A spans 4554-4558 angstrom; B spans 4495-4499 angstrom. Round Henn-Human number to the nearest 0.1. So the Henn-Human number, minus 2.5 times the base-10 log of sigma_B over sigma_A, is 0.8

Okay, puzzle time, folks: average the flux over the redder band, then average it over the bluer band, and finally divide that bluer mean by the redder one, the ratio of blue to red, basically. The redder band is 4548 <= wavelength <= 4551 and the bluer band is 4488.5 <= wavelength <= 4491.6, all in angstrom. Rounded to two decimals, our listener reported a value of 1.00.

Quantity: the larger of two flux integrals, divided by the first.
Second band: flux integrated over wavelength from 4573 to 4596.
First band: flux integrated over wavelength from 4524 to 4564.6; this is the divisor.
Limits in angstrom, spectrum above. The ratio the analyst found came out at 1.00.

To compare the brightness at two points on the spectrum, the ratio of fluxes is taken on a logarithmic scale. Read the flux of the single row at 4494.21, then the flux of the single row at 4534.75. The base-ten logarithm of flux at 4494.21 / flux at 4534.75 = 0.034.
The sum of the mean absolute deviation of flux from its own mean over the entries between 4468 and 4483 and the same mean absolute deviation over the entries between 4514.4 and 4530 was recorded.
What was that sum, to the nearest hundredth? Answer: 1.38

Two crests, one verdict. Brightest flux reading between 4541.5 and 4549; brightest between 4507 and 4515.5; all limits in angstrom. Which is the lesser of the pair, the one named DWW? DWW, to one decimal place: 17.4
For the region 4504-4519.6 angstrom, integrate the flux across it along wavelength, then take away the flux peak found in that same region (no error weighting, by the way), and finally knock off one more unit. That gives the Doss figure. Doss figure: 234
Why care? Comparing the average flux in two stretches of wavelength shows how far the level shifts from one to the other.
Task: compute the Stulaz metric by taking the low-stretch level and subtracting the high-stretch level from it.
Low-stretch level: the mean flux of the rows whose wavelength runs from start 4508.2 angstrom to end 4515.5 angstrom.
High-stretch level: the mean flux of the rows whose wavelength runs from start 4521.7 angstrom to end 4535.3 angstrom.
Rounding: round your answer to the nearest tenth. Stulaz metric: 1.0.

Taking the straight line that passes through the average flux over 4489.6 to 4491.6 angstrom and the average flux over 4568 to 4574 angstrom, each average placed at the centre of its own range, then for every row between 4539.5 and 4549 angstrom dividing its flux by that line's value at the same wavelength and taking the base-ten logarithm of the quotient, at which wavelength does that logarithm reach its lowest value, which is 4541.02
